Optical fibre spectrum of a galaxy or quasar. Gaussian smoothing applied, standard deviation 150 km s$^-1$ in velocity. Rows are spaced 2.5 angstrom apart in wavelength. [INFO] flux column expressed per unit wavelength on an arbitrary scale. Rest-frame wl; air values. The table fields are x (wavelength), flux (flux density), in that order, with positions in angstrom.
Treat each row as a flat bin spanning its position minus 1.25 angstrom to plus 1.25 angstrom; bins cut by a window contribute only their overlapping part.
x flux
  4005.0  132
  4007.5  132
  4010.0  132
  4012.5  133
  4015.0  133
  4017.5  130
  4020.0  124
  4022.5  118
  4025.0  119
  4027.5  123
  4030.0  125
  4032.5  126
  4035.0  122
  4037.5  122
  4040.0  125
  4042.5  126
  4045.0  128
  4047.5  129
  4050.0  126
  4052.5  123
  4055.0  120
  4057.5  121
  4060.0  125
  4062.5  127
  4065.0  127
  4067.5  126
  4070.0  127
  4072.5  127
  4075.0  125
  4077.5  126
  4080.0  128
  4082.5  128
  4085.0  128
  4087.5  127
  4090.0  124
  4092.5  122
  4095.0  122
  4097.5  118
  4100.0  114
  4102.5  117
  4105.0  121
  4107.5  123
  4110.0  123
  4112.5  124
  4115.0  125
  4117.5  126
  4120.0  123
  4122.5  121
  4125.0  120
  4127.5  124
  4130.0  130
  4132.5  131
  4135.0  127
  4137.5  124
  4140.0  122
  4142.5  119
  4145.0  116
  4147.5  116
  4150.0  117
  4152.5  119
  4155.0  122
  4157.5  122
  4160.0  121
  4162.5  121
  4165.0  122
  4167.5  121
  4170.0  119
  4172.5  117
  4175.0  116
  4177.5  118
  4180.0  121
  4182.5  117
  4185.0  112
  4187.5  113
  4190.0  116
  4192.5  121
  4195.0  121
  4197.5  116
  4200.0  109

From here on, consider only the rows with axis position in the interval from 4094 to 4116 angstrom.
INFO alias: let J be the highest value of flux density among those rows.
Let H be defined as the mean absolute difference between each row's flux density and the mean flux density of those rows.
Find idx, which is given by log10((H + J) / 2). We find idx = 1.81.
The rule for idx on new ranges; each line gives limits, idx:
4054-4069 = 1.81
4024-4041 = 1.81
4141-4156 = 1.79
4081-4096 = 1.81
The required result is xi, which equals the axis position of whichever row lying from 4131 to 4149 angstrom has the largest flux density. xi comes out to 4132.5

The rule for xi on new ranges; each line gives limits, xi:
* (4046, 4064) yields 4047.5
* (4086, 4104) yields 4087.5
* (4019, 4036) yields 4032.5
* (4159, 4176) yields 4165.0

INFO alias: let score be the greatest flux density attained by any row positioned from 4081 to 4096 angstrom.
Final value 128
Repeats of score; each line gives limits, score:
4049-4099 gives 128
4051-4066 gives 127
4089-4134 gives 131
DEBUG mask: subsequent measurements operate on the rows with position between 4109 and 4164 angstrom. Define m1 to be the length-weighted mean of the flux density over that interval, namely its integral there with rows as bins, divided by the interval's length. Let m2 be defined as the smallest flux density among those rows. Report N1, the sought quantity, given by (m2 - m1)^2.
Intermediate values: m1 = 122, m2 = 116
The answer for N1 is 41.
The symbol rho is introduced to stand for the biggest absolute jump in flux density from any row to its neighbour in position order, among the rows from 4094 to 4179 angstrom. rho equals 6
